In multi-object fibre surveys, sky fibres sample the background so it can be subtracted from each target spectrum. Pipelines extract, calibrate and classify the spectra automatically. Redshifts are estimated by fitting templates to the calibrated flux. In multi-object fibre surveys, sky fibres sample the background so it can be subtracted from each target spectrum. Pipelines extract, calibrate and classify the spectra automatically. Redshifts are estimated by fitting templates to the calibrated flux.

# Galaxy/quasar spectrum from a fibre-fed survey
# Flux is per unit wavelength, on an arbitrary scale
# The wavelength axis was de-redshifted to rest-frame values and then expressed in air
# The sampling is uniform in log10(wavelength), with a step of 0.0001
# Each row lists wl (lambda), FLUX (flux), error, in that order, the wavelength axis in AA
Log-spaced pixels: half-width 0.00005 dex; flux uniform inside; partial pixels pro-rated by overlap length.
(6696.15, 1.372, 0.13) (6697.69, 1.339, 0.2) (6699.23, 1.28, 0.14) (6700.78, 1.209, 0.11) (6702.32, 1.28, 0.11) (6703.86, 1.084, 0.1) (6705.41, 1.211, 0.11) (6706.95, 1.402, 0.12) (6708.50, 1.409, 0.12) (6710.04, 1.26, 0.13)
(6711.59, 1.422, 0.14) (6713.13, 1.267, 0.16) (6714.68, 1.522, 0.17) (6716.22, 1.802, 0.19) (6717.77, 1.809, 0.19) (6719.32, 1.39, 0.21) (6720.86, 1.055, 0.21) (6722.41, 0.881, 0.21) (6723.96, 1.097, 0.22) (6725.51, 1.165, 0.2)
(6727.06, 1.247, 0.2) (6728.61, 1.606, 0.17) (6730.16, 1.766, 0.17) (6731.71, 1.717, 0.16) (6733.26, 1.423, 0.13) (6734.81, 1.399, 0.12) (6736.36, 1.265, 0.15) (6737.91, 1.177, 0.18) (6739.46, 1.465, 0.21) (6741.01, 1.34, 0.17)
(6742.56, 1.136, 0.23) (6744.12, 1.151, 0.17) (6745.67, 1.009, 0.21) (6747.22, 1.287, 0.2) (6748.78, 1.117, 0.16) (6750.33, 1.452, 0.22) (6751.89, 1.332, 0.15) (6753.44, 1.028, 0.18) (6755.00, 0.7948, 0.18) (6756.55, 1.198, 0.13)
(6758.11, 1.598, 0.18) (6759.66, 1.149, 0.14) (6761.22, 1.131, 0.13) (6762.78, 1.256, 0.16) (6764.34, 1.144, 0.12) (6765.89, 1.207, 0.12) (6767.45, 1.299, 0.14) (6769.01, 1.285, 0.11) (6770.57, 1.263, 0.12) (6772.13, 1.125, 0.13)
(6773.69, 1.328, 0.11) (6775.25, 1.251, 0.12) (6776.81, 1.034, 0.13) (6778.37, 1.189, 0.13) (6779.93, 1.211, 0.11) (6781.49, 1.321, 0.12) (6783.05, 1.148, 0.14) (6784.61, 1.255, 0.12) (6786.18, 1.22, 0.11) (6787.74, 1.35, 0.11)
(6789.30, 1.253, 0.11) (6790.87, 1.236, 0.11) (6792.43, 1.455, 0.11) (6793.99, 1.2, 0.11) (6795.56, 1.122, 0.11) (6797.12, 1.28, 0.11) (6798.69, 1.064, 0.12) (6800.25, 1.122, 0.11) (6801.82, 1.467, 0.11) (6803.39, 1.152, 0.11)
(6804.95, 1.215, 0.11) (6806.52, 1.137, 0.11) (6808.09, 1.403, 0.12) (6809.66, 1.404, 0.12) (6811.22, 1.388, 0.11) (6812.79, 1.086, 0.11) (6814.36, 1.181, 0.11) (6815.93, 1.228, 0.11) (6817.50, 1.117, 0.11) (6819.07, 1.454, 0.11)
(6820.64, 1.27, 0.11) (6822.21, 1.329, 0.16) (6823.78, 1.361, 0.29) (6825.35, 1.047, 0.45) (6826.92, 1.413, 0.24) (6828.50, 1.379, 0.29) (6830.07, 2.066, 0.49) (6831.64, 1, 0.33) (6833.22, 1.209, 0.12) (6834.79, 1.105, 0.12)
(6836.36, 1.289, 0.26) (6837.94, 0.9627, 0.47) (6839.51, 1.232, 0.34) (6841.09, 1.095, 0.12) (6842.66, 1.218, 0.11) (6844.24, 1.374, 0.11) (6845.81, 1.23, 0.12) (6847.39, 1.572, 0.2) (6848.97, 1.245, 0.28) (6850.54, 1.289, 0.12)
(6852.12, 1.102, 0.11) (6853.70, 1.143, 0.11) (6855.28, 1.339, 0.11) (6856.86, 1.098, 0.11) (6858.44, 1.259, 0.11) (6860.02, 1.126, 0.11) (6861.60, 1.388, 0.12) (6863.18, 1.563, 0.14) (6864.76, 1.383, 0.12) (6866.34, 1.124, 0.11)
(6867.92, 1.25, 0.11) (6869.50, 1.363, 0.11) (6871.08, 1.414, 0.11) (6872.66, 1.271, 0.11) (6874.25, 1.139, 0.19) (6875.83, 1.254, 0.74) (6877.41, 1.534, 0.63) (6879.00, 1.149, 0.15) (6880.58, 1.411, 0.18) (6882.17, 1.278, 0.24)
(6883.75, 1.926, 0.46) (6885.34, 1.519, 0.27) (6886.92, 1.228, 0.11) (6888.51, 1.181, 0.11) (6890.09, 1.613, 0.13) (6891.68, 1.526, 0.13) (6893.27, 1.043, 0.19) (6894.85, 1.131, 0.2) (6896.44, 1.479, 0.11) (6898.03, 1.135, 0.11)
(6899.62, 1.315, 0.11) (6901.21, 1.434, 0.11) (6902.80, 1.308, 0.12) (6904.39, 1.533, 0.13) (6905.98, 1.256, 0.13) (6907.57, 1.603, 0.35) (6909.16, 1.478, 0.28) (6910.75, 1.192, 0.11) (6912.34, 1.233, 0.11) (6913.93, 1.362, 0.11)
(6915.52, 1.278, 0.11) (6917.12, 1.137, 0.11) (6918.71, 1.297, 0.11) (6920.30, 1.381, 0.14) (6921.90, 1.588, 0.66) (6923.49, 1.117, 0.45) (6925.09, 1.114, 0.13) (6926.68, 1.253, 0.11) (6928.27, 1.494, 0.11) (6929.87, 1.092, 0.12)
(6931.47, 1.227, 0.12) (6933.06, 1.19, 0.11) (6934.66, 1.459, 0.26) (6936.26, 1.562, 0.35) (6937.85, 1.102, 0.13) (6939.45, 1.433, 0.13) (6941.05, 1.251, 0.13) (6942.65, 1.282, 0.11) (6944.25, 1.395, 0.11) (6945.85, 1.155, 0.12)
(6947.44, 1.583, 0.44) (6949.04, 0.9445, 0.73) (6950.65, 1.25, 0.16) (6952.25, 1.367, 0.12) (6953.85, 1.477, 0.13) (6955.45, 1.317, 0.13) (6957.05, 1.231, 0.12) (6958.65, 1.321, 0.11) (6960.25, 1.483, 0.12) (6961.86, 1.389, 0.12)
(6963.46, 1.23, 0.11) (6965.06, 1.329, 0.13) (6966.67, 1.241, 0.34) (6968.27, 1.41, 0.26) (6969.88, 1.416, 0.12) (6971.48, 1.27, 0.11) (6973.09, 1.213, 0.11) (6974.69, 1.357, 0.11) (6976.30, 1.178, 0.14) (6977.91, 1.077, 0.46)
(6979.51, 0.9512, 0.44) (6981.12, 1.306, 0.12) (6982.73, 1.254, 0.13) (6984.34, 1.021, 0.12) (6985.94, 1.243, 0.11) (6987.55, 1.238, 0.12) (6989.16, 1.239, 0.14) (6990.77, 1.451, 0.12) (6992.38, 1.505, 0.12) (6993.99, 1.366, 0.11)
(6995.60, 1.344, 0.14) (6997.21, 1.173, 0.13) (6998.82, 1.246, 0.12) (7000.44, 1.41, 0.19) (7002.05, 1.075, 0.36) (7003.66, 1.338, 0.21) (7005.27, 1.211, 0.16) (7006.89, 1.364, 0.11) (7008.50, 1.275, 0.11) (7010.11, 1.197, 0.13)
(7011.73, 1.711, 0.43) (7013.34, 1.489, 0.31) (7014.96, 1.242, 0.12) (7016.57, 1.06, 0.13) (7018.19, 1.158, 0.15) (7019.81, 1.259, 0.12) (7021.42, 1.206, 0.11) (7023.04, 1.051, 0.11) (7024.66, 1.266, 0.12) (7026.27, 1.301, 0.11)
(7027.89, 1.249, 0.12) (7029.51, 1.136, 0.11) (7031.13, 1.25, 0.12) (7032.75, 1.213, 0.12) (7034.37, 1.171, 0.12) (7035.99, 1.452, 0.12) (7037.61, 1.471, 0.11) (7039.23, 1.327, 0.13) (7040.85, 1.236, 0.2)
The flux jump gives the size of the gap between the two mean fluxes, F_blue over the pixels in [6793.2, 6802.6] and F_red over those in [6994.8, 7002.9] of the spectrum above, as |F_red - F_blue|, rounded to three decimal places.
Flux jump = 0.040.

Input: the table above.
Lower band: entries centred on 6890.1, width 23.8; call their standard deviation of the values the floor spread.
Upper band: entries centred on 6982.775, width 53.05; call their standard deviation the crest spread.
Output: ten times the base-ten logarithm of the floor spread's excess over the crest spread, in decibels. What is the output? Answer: -10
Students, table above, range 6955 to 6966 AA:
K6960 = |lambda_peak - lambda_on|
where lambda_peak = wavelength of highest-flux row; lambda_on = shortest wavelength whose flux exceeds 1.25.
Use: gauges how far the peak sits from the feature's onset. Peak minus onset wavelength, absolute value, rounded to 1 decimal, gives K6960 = 4.8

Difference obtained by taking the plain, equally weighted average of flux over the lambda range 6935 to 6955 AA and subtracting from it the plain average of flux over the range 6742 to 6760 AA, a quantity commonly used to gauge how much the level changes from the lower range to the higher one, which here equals 0.13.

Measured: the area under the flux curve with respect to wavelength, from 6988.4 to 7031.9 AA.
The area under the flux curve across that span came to 56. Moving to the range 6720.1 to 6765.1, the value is 56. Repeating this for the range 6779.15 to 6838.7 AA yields 75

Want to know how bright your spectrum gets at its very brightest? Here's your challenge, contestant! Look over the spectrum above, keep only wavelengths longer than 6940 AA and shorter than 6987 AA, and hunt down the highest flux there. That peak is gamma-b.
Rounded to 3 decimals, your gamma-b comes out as 1.583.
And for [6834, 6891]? 1.926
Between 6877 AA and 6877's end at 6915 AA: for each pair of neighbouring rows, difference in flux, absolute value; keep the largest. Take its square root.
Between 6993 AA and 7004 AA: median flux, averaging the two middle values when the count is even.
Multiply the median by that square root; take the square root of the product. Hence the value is 1.04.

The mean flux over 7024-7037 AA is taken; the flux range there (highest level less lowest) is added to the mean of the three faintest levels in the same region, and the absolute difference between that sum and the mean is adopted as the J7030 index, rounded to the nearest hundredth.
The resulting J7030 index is 0.23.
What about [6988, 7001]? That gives 0.21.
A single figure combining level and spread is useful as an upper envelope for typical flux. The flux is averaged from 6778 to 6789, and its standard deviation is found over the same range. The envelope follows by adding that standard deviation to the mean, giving 1.31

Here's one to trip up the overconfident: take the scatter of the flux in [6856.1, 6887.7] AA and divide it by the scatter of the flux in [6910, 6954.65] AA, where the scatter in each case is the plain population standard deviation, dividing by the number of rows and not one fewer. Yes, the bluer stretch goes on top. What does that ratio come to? 1.2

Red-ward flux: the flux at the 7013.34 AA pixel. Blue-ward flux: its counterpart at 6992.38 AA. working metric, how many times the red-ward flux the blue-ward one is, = 1.01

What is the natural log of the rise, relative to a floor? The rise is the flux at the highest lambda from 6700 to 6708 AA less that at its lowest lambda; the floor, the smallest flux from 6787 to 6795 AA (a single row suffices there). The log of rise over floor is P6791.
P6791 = -1.8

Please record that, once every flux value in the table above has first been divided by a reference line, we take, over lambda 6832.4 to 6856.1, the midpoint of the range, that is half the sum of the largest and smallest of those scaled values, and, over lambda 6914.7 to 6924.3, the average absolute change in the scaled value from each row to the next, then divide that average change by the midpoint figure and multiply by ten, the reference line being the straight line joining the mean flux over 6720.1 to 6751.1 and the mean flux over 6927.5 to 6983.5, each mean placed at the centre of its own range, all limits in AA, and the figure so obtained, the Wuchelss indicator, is 1.68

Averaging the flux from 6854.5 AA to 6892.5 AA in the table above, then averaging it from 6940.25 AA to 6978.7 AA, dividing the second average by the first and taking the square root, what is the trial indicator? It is 0.98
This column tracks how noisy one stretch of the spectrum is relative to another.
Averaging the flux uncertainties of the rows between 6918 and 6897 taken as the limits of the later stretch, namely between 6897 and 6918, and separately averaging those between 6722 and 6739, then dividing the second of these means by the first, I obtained 1.2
